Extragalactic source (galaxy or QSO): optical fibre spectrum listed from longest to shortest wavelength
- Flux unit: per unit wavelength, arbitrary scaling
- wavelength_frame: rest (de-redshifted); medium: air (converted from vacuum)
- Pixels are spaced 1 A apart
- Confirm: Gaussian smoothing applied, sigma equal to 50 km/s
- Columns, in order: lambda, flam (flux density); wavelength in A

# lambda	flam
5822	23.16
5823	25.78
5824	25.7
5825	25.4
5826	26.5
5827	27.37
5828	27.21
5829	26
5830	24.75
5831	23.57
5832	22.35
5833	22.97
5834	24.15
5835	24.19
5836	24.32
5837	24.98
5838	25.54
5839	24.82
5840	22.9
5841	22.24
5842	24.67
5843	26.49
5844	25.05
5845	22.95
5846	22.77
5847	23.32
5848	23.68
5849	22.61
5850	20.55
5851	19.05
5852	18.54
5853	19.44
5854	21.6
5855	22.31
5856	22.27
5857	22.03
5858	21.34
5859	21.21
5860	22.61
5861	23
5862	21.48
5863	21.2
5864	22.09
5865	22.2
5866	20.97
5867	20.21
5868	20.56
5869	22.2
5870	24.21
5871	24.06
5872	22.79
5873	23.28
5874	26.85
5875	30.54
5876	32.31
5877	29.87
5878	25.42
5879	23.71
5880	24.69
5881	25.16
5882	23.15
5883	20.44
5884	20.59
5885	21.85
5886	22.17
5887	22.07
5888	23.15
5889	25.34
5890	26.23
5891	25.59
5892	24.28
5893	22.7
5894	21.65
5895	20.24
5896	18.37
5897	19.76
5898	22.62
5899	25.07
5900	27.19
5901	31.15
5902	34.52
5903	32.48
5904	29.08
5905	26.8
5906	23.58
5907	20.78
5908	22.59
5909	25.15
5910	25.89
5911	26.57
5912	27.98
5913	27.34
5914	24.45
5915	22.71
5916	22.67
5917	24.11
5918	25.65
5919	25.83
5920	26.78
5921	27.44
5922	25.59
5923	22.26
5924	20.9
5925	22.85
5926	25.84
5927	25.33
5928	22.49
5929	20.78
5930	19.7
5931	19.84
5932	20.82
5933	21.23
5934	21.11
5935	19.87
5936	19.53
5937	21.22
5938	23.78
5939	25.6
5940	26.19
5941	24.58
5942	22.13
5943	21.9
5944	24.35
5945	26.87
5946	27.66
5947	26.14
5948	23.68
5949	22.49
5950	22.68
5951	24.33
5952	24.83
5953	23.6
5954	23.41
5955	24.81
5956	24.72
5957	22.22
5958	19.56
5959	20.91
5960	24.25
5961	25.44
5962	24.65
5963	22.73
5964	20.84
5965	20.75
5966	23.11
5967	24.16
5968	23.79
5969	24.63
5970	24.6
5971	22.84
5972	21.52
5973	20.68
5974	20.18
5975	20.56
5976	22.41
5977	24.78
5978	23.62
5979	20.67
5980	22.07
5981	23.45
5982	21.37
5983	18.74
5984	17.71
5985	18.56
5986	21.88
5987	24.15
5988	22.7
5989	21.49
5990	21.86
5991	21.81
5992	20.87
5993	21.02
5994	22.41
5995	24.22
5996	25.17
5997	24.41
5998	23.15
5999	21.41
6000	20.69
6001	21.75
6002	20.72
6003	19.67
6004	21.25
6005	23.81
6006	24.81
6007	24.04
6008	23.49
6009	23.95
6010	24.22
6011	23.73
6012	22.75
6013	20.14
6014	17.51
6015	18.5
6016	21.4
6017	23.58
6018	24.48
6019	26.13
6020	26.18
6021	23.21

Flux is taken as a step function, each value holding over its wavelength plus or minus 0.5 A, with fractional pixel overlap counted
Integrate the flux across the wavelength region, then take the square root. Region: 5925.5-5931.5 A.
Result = 11.6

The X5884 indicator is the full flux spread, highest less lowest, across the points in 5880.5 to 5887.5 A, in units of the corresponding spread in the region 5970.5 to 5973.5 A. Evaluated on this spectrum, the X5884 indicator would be 2.2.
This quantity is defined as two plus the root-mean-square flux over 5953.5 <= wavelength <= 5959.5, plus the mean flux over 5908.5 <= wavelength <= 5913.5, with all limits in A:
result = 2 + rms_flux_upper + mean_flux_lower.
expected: 51.3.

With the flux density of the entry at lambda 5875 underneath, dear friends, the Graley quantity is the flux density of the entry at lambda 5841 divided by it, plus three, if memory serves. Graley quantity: 3.7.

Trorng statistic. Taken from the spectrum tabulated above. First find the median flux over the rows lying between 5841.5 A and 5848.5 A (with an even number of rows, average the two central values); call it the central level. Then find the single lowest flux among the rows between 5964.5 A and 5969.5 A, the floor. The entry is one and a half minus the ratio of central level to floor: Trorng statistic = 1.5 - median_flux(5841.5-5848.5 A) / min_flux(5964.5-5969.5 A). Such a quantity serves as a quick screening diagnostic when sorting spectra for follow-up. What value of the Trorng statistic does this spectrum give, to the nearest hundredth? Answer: 0.36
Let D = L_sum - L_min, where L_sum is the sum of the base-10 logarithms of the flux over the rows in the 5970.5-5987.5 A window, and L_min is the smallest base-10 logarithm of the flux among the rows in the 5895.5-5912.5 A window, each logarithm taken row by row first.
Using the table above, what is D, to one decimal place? 21.4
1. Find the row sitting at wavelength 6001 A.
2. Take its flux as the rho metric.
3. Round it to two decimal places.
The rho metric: 21.75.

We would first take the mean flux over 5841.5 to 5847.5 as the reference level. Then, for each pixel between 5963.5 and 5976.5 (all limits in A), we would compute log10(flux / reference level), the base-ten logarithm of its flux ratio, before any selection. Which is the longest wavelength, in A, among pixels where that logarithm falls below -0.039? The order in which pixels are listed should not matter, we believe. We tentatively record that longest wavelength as 5975 A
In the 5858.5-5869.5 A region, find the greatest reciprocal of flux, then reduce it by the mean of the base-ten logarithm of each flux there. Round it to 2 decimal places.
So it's -1.28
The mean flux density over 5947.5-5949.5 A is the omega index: 23.1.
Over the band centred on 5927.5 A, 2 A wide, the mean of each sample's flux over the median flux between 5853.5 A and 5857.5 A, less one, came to 0.079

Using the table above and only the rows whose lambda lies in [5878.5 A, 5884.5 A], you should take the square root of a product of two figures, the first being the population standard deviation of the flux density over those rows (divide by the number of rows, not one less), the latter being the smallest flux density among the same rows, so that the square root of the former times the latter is 6.1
